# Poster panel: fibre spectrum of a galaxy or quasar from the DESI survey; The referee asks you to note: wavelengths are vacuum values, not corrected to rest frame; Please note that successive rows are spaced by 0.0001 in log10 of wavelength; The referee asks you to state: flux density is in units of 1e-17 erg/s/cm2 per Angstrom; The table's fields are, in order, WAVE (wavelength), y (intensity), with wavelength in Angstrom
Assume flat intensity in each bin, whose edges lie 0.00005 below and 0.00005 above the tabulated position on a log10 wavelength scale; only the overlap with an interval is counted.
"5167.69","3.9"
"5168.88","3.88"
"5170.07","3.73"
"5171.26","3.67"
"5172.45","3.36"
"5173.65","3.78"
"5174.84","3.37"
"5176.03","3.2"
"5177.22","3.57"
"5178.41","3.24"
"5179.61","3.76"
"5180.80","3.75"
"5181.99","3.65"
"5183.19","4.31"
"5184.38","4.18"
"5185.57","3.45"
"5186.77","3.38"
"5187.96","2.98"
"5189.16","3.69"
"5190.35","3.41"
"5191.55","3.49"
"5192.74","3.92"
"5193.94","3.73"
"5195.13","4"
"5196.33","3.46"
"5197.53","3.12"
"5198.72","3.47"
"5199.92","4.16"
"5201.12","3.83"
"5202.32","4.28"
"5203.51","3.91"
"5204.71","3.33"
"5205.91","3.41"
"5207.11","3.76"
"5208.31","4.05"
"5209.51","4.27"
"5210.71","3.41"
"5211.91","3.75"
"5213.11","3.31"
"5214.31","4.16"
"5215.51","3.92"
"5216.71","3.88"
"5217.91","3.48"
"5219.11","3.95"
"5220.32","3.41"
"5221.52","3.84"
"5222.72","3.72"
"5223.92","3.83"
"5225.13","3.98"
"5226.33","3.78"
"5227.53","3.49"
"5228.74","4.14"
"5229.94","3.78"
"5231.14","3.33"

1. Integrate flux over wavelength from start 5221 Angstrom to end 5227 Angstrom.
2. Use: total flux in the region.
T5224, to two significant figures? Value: 23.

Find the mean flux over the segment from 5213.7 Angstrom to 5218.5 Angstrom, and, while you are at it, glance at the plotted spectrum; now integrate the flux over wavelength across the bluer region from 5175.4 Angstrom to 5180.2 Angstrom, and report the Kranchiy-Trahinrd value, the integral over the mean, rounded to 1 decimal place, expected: 4.3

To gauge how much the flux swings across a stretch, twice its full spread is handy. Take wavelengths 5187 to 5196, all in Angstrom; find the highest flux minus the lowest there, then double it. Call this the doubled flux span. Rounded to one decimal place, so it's 2.0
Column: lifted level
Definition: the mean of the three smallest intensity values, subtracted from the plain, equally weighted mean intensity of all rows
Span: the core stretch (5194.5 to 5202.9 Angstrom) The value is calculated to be 0.41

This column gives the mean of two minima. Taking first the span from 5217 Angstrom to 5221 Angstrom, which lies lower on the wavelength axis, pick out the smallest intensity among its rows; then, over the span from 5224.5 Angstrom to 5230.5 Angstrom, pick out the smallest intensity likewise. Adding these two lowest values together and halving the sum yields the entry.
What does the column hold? 3.45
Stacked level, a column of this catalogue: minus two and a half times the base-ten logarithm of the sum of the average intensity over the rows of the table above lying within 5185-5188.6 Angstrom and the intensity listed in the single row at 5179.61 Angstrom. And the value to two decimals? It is -2.12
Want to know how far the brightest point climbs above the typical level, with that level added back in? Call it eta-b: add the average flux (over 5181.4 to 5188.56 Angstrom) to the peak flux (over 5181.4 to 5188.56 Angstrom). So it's 8.0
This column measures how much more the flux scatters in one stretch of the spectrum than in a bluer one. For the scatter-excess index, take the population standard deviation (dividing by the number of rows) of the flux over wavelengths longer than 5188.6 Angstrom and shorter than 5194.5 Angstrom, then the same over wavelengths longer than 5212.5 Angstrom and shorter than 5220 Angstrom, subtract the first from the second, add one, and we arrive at 1.11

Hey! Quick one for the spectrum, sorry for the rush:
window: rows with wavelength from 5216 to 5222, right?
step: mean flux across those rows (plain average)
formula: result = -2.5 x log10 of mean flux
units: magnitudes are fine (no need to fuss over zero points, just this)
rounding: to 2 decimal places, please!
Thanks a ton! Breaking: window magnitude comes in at -1.42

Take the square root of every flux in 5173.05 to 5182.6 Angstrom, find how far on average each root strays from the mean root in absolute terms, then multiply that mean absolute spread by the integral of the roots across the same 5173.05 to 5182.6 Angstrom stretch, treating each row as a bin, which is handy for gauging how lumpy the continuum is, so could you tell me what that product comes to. 0.97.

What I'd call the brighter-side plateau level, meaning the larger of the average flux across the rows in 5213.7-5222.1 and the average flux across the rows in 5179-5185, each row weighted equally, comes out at 3.93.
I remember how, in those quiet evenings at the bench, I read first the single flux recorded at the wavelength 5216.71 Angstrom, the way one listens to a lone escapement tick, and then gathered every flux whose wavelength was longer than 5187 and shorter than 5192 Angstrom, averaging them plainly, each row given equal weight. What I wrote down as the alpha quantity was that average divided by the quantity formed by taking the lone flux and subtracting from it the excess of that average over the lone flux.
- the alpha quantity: 0.78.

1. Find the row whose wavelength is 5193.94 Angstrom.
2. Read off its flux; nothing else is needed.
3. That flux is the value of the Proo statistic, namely 3.73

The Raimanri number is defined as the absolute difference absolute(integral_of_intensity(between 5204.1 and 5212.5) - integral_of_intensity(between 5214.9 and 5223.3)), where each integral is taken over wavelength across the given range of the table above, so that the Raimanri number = 0.3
